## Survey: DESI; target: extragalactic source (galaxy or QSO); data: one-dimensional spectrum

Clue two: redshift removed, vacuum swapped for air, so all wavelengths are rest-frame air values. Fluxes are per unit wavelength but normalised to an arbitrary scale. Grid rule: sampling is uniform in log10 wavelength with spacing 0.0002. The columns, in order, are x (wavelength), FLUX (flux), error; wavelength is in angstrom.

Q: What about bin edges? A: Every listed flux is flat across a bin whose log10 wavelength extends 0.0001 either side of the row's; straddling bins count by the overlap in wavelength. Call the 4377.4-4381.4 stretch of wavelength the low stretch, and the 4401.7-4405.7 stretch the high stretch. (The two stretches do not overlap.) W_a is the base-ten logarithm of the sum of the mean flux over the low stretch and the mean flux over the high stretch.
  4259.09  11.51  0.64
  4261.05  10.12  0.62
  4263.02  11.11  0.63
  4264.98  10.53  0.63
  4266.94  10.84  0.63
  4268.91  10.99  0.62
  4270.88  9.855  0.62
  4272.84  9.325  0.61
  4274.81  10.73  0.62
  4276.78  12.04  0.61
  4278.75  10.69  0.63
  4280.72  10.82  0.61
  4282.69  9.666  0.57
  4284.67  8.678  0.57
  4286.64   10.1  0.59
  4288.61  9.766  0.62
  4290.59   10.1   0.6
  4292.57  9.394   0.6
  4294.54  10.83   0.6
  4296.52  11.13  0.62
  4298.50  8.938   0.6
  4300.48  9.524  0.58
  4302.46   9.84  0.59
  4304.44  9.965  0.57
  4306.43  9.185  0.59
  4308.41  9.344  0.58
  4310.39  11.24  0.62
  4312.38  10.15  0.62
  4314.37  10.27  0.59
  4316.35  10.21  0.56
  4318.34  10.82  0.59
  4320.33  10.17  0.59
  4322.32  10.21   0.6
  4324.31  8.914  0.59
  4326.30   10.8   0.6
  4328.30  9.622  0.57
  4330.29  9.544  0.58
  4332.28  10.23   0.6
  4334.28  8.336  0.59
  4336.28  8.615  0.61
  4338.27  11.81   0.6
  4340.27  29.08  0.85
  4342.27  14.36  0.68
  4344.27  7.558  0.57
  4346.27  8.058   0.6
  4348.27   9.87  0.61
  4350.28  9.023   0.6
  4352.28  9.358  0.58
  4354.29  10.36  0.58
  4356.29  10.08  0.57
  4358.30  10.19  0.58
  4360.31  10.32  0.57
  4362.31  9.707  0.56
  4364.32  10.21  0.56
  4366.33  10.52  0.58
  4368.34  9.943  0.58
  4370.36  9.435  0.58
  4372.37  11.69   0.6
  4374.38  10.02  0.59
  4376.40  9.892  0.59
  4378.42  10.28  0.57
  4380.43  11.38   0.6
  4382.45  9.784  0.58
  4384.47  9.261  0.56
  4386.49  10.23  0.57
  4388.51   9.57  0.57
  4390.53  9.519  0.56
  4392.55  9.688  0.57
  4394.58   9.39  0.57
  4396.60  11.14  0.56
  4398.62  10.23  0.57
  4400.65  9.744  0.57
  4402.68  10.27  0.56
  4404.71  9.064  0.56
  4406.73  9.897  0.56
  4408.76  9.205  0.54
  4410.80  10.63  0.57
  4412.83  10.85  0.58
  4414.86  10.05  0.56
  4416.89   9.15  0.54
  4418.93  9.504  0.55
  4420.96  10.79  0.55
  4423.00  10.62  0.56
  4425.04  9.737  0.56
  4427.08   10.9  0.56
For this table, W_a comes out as 1.31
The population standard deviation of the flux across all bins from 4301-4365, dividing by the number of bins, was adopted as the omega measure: 3.53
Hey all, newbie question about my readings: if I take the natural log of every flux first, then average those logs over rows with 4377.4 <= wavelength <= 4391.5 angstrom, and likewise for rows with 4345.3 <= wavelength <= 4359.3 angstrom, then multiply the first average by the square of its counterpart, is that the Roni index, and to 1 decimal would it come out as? 11.7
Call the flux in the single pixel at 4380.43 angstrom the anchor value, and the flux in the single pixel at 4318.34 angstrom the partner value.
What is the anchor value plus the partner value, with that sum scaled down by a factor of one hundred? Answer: 0.222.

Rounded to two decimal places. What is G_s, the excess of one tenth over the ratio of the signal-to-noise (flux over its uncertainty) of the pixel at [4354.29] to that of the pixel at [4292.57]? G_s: -1.04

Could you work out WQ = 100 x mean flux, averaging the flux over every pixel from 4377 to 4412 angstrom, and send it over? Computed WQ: 996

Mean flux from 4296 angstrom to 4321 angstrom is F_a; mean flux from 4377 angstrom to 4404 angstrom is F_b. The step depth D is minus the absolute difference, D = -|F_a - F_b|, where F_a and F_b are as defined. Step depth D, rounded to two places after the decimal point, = -0.02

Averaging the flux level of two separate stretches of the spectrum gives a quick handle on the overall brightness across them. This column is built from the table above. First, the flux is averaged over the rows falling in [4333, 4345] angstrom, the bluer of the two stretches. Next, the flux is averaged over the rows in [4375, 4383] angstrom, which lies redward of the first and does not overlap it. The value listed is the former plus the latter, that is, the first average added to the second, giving 24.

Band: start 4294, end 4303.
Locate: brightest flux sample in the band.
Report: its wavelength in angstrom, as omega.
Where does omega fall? 4296.52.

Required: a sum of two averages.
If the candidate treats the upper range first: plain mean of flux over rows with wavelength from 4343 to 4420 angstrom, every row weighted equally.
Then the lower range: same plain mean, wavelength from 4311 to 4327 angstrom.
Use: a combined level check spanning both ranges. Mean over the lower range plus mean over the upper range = 20.1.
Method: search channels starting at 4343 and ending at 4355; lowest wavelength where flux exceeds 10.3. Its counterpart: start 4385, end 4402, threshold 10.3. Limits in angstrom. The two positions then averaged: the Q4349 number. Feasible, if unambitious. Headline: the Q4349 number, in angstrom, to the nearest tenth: 4375.4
